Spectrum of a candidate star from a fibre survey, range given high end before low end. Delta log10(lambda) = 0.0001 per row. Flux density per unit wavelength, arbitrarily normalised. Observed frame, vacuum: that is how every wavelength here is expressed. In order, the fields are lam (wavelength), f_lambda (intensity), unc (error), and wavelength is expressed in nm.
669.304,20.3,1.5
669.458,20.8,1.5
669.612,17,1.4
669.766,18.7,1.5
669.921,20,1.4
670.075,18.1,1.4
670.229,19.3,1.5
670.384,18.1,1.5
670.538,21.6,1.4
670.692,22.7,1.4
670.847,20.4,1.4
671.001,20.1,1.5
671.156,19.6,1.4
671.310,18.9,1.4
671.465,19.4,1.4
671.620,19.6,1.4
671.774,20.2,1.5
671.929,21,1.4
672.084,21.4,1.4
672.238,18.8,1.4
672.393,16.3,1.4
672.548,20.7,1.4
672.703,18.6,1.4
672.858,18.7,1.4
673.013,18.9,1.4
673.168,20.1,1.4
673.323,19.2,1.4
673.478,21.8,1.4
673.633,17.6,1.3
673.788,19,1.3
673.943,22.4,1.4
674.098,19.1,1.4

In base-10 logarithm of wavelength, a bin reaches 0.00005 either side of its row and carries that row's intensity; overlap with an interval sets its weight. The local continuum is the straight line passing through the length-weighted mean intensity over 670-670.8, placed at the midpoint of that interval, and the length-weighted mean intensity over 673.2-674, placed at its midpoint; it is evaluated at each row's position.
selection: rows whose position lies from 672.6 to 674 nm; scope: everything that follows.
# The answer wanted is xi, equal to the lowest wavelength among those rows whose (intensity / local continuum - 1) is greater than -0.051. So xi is 673.168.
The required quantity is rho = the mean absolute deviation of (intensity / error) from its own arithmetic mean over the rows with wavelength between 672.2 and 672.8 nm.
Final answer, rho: 0.82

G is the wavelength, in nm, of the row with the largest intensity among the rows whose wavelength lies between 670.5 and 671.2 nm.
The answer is 670.692 nm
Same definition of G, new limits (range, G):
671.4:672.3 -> 672.084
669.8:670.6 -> 670.538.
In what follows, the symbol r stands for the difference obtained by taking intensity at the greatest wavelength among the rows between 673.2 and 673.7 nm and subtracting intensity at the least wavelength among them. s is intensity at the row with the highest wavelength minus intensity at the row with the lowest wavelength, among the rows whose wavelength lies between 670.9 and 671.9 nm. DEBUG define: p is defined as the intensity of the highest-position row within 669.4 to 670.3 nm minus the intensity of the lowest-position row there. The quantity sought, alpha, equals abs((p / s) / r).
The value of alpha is 9.4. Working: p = -1.5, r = -1.6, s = 0.1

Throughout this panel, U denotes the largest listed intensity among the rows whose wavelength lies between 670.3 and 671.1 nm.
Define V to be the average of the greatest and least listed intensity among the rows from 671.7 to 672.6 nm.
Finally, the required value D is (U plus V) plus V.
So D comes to 60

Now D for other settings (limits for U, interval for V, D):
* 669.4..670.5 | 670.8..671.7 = 60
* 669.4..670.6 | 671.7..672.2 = 63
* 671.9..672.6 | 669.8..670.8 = 62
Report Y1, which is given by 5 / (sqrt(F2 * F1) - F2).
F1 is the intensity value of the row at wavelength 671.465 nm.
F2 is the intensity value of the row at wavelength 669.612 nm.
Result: 4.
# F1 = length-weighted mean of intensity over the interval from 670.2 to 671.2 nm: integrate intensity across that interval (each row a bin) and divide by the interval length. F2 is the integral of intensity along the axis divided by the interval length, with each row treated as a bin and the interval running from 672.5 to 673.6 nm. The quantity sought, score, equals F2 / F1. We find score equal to 0.96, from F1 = 20.3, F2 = 19.6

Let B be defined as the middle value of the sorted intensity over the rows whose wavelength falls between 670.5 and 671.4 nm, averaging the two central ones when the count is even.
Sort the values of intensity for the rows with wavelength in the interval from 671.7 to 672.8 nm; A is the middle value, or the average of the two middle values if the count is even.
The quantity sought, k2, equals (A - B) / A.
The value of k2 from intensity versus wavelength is -0.002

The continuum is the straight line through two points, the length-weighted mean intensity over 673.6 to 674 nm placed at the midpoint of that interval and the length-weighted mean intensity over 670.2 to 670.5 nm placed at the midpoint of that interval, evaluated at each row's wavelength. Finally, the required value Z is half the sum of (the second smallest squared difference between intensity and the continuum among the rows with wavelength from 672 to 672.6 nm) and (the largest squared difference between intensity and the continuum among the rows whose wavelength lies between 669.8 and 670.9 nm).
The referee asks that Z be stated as 7.4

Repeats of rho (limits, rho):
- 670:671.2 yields 1.12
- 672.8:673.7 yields 0.64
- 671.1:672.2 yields 0.56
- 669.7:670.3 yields 0.57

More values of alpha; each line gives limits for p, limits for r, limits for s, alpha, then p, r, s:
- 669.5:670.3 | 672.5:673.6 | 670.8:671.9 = 10.5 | 2.3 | 1.1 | -0.2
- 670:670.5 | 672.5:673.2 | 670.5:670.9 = 0.0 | 0.0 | -0.6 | -1.2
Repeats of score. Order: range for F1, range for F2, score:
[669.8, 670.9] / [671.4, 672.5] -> 0.98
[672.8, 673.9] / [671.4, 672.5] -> 1.01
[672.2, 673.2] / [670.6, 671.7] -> 1.07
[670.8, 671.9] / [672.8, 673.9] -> 0.98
